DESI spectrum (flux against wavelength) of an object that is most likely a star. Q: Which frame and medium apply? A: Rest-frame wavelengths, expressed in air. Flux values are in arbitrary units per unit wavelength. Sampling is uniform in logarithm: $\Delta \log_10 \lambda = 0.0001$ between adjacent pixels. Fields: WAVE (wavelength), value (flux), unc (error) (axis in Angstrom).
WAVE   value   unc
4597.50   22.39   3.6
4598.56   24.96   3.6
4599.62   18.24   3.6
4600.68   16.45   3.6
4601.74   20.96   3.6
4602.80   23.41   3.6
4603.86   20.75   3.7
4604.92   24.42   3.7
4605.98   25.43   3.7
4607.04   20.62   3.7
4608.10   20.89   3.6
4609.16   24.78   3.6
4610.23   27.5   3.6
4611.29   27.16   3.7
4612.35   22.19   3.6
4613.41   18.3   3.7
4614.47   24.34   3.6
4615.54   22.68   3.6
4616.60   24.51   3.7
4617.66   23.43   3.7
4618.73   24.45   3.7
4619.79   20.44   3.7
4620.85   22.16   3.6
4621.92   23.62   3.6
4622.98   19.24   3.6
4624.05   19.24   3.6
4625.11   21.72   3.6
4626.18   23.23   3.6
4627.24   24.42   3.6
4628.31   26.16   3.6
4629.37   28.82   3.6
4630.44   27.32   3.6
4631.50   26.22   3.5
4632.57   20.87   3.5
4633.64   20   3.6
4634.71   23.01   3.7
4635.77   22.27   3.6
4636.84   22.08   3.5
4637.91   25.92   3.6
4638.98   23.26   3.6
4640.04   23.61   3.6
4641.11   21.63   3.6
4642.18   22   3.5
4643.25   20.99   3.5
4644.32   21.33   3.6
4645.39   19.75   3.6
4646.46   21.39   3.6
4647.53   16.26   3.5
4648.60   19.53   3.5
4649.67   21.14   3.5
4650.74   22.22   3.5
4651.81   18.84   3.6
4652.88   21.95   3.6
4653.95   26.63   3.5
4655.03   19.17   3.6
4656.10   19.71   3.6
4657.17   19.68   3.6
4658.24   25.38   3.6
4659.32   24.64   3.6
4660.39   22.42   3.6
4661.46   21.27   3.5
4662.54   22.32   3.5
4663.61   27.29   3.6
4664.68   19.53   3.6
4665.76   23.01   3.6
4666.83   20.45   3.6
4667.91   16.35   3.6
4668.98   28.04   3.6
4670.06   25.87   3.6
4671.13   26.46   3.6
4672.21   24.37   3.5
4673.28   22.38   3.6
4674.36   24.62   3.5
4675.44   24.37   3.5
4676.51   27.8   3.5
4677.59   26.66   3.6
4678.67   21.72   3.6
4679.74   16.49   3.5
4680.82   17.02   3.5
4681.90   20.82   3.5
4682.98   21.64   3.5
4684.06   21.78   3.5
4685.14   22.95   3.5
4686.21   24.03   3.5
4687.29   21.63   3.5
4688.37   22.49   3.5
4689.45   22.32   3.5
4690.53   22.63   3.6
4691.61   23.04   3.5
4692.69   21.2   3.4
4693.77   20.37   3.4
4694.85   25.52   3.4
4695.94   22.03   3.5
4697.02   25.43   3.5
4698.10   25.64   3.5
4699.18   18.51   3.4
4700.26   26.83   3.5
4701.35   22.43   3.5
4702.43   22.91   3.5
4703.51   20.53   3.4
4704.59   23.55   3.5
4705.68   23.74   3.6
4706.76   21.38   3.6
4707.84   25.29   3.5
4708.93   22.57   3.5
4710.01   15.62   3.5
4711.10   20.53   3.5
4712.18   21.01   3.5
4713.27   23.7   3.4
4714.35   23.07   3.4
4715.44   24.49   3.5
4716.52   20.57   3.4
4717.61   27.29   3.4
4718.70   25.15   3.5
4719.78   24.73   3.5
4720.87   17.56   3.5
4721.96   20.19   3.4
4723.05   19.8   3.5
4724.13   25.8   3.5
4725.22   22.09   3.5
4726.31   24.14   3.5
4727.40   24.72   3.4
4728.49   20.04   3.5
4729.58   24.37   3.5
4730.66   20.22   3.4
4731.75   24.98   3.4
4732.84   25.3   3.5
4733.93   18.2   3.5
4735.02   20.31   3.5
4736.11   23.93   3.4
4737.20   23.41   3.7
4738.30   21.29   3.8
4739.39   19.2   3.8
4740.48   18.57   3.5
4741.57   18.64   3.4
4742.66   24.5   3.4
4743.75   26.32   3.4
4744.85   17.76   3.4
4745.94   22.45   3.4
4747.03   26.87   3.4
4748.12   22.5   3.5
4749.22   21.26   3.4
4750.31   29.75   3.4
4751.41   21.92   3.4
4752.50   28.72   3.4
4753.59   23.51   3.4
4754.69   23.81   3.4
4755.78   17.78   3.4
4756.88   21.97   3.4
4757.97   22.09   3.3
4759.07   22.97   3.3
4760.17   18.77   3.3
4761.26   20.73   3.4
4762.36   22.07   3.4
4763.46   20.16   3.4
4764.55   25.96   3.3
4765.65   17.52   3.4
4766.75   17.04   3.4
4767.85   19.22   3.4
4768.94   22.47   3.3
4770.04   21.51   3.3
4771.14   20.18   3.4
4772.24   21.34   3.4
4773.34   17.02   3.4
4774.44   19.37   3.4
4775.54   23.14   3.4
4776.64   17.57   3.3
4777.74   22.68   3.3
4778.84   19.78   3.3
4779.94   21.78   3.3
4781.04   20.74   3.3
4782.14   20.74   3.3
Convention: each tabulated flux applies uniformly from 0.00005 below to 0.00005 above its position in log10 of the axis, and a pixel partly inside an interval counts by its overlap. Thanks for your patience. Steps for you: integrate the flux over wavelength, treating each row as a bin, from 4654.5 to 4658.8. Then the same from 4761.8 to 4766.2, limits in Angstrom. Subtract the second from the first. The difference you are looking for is -4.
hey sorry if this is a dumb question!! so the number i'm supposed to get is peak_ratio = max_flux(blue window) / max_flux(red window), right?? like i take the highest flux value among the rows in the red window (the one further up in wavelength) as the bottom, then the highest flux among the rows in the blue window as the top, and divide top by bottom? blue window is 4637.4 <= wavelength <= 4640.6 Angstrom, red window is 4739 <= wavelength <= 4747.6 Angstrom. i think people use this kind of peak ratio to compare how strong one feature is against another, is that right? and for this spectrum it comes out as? 0.96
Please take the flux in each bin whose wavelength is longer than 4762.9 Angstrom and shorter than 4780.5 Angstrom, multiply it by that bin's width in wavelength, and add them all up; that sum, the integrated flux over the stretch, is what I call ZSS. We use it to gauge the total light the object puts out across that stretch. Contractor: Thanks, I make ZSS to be 359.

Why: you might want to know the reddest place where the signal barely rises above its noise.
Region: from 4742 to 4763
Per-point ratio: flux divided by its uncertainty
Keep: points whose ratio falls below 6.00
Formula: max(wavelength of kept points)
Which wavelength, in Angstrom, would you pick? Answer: 4760.17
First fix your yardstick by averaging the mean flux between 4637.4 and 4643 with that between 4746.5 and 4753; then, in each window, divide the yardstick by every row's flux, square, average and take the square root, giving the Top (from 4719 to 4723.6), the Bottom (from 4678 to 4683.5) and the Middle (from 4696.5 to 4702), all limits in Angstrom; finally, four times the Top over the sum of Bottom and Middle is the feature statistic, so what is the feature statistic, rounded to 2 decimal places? 2.08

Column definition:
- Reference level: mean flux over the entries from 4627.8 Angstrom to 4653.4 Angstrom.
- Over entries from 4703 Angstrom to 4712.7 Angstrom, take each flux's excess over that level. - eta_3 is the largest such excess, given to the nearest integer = 3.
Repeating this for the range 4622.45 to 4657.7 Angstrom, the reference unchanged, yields 6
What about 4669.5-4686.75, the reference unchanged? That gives 5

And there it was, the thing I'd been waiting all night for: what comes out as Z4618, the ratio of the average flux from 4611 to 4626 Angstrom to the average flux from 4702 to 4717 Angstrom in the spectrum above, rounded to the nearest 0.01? 1.01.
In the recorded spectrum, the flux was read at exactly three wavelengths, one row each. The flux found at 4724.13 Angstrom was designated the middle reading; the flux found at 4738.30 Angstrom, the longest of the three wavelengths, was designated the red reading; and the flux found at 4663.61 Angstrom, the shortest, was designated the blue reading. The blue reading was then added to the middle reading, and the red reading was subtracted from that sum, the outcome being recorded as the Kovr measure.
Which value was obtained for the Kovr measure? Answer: 32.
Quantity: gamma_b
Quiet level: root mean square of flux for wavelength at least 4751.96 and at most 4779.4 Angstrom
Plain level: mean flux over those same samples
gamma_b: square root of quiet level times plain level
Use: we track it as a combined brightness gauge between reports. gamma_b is 21.2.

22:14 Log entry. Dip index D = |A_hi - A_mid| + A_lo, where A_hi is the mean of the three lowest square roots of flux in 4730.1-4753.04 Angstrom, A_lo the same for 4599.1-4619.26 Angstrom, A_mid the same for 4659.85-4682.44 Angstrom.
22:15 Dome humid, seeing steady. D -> 4.4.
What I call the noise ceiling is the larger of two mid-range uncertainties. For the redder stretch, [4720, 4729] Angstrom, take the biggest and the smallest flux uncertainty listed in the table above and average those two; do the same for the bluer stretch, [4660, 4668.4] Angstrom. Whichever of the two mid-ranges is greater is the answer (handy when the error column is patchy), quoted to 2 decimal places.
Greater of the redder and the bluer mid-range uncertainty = 3.55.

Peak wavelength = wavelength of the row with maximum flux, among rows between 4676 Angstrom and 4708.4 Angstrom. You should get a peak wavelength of 4676.51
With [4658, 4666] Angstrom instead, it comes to 4663.61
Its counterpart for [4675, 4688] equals 4676.51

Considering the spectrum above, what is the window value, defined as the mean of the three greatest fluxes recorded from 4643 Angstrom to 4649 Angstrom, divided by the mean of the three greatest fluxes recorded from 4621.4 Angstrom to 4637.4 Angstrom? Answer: 0.77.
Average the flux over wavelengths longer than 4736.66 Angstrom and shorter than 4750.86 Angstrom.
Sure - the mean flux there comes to 22.5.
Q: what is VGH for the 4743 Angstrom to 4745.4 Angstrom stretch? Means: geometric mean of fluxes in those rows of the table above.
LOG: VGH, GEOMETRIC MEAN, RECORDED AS 21.6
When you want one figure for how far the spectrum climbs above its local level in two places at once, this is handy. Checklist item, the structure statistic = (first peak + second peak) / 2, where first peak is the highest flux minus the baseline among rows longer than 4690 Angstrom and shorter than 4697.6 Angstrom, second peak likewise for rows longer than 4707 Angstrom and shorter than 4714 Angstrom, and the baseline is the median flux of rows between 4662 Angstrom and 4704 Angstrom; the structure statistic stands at 2.9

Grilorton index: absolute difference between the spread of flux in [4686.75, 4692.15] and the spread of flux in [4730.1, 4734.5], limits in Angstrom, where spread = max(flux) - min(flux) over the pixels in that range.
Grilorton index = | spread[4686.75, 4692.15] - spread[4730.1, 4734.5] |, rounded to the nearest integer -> 6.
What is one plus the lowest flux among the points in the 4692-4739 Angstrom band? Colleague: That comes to 16.6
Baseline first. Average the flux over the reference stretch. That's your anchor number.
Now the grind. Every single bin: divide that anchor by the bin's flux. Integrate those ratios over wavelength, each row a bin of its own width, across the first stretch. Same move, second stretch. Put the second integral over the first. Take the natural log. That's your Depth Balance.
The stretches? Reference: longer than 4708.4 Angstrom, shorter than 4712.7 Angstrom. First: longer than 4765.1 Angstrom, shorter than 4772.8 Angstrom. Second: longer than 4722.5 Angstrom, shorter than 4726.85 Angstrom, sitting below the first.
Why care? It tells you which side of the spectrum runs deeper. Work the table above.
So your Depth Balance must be -0.7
